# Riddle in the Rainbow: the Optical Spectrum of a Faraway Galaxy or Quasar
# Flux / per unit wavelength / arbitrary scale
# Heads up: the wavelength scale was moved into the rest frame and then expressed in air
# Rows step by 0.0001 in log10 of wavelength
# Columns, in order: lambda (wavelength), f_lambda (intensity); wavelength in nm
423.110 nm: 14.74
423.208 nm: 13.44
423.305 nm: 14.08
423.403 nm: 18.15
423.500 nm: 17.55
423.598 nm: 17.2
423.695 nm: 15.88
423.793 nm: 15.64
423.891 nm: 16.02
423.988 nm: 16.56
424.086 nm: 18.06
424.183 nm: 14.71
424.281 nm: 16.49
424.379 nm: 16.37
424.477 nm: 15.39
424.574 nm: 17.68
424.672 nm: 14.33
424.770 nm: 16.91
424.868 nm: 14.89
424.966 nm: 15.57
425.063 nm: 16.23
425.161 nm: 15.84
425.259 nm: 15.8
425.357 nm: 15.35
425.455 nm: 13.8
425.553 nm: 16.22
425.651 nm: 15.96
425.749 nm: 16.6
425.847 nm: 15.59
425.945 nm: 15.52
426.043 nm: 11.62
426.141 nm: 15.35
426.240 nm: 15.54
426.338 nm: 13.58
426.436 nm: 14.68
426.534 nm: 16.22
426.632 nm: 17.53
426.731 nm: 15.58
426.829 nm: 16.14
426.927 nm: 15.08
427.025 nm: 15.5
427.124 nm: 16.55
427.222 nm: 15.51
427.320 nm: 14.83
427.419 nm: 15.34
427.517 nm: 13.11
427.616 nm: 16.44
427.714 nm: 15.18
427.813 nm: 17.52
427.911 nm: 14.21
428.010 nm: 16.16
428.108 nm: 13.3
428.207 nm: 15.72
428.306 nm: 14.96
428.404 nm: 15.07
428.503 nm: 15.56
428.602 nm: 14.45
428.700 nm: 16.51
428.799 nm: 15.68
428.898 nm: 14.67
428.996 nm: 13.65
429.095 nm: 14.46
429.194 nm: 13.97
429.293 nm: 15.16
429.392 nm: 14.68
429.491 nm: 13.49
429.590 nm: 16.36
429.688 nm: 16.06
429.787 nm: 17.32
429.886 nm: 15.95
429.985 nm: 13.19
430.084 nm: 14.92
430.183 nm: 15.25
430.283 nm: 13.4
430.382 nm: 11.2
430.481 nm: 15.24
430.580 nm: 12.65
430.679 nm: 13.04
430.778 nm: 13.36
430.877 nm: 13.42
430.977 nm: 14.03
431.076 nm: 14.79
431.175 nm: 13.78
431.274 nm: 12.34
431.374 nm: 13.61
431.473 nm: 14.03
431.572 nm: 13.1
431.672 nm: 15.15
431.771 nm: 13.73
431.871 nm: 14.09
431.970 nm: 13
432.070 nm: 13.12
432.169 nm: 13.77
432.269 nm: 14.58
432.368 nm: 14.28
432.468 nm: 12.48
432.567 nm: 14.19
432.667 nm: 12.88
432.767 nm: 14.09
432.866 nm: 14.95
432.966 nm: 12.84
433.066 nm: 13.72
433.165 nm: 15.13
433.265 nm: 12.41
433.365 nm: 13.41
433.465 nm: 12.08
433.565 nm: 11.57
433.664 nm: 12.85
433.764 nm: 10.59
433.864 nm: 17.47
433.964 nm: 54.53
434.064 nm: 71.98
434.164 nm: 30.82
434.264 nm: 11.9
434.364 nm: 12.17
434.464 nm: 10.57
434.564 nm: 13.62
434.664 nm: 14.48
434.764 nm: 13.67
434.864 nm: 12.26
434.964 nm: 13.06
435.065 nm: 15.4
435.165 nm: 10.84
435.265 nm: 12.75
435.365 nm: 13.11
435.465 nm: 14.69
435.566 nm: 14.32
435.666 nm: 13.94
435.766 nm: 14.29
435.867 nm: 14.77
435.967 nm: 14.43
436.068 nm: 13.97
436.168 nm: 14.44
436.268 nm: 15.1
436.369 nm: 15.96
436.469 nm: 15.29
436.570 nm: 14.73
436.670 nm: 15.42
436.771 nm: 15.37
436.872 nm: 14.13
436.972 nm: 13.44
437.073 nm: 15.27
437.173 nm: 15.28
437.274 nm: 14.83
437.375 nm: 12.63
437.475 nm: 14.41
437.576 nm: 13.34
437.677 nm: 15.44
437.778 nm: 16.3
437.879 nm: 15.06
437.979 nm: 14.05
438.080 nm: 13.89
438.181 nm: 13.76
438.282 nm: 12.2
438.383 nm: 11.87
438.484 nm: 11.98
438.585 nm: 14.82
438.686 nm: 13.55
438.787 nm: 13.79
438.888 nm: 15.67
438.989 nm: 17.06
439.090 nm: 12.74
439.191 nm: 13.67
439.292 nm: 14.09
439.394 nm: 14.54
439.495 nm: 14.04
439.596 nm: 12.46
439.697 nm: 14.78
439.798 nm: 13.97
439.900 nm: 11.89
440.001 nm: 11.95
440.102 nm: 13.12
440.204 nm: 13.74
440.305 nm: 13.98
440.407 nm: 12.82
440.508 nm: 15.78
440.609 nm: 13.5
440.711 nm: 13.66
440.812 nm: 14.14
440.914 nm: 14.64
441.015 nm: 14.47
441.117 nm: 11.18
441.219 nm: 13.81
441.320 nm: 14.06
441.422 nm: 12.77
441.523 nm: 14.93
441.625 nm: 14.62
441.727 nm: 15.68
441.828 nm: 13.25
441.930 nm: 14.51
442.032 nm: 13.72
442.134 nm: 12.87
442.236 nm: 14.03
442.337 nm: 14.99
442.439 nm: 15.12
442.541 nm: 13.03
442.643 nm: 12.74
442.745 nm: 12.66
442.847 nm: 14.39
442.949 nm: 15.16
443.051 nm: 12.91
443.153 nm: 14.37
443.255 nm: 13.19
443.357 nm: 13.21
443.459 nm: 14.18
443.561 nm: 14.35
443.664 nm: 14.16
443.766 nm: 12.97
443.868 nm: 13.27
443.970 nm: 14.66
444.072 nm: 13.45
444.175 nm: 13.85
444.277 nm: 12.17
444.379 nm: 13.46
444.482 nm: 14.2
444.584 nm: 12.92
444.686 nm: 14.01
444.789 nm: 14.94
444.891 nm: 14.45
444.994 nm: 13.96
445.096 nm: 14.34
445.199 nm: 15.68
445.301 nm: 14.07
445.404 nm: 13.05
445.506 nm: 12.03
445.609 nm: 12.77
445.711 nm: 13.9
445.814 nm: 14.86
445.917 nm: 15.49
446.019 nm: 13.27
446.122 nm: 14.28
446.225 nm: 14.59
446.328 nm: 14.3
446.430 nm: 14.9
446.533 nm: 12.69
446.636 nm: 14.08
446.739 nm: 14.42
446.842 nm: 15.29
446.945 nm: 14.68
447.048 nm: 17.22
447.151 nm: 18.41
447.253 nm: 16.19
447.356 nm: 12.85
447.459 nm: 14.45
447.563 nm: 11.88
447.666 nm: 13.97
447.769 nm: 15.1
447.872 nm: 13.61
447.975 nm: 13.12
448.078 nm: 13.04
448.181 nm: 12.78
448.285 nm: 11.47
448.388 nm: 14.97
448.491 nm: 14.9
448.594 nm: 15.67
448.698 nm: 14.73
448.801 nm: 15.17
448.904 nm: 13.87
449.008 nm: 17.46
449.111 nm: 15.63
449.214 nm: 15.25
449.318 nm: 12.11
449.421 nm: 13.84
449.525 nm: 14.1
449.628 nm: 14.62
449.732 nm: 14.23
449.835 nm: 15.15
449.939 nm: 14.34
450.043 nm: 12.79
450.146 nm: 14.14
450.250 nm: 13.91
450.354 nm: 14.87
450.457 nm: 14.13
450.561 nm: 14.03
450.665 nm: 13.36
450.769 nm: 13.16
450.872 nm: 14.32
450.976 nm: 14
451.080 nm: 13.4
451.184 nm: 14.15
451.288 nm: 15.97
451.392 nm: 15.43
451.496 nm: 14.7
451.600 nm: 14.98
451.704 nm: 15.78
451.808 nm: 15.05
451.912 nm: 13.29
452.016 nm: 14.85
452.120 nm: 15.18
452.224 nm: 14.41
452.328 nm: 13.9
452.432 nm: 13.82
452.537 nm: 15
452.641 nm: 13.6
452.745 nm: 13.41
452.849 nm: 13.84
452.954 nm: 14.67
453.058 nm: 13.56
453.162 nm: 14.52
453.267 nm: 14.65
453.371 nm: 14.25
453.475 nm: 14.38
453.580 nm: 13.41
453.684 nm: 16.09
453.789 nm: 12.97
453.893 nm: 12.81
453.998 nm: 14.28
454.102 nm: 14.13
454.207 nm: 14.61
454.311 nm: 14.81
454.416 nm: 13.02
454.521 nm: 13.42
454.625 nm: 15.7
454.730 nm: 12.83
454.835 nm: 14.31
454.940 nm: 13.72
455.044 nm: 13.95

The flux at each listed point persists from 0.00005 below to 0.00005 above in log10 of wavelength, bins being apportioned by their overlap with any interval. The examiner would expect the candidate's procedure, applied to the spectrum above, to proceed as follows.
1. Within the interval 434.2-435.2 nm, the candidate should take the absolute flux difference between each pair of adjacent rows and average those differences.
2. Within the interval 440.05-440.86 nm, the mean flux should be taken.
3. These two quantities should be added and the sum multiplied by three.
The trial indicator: 46.8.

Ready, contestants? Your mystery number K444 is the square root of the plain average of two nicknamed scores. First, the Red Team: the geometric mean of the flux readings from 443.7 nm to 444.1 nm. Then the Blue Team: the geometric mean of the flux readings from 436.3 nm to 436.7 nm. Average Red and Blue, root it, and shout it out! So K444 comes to 3.80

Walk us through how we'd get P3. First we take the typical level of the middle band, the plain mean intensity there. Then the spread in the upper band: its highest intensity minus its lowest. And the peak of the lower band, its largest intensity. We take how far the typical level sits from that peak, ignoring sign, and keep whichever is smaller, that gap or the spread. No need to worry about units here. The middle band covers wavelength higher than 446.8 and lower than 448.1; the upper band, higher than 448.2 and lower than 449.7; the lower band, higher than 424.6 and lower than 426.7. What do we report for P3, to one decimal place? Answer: 2.9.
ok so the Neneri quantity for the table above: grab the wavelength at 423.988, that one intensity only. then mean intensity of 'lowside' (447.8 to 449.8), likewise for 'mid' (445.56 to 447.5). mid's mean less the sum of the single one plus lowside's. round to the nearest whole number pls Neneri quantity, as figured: -16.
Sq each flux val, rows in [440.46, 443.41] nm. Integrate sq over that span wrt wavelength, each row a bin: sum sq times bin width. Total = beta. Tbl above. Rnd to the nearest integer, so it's 574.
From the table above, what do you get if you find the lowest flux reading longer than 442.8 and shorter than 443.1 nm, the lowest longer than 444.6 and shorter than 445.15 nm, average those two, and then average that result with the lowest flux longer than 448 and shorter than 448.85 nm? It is 12.5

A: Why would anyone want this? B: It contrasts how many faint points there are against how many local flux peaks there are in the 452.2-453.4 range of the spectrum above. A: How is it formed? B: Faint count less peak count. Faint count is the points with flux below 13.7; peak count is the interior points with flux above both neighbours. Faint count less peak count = 0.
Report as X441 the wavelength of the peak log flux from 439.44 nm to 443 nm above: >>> 440.508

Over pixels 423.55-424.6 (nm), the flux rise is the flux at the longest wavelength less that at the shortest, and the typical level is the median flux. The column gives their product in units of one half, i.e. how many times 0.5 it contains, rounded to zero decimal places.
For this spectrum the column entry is 16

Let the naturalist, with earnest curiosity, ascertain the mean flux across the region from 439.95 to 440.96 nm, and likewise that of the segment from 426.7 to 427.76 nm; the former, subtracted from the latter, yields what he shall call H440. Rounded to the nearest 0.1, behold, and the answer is 1.7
